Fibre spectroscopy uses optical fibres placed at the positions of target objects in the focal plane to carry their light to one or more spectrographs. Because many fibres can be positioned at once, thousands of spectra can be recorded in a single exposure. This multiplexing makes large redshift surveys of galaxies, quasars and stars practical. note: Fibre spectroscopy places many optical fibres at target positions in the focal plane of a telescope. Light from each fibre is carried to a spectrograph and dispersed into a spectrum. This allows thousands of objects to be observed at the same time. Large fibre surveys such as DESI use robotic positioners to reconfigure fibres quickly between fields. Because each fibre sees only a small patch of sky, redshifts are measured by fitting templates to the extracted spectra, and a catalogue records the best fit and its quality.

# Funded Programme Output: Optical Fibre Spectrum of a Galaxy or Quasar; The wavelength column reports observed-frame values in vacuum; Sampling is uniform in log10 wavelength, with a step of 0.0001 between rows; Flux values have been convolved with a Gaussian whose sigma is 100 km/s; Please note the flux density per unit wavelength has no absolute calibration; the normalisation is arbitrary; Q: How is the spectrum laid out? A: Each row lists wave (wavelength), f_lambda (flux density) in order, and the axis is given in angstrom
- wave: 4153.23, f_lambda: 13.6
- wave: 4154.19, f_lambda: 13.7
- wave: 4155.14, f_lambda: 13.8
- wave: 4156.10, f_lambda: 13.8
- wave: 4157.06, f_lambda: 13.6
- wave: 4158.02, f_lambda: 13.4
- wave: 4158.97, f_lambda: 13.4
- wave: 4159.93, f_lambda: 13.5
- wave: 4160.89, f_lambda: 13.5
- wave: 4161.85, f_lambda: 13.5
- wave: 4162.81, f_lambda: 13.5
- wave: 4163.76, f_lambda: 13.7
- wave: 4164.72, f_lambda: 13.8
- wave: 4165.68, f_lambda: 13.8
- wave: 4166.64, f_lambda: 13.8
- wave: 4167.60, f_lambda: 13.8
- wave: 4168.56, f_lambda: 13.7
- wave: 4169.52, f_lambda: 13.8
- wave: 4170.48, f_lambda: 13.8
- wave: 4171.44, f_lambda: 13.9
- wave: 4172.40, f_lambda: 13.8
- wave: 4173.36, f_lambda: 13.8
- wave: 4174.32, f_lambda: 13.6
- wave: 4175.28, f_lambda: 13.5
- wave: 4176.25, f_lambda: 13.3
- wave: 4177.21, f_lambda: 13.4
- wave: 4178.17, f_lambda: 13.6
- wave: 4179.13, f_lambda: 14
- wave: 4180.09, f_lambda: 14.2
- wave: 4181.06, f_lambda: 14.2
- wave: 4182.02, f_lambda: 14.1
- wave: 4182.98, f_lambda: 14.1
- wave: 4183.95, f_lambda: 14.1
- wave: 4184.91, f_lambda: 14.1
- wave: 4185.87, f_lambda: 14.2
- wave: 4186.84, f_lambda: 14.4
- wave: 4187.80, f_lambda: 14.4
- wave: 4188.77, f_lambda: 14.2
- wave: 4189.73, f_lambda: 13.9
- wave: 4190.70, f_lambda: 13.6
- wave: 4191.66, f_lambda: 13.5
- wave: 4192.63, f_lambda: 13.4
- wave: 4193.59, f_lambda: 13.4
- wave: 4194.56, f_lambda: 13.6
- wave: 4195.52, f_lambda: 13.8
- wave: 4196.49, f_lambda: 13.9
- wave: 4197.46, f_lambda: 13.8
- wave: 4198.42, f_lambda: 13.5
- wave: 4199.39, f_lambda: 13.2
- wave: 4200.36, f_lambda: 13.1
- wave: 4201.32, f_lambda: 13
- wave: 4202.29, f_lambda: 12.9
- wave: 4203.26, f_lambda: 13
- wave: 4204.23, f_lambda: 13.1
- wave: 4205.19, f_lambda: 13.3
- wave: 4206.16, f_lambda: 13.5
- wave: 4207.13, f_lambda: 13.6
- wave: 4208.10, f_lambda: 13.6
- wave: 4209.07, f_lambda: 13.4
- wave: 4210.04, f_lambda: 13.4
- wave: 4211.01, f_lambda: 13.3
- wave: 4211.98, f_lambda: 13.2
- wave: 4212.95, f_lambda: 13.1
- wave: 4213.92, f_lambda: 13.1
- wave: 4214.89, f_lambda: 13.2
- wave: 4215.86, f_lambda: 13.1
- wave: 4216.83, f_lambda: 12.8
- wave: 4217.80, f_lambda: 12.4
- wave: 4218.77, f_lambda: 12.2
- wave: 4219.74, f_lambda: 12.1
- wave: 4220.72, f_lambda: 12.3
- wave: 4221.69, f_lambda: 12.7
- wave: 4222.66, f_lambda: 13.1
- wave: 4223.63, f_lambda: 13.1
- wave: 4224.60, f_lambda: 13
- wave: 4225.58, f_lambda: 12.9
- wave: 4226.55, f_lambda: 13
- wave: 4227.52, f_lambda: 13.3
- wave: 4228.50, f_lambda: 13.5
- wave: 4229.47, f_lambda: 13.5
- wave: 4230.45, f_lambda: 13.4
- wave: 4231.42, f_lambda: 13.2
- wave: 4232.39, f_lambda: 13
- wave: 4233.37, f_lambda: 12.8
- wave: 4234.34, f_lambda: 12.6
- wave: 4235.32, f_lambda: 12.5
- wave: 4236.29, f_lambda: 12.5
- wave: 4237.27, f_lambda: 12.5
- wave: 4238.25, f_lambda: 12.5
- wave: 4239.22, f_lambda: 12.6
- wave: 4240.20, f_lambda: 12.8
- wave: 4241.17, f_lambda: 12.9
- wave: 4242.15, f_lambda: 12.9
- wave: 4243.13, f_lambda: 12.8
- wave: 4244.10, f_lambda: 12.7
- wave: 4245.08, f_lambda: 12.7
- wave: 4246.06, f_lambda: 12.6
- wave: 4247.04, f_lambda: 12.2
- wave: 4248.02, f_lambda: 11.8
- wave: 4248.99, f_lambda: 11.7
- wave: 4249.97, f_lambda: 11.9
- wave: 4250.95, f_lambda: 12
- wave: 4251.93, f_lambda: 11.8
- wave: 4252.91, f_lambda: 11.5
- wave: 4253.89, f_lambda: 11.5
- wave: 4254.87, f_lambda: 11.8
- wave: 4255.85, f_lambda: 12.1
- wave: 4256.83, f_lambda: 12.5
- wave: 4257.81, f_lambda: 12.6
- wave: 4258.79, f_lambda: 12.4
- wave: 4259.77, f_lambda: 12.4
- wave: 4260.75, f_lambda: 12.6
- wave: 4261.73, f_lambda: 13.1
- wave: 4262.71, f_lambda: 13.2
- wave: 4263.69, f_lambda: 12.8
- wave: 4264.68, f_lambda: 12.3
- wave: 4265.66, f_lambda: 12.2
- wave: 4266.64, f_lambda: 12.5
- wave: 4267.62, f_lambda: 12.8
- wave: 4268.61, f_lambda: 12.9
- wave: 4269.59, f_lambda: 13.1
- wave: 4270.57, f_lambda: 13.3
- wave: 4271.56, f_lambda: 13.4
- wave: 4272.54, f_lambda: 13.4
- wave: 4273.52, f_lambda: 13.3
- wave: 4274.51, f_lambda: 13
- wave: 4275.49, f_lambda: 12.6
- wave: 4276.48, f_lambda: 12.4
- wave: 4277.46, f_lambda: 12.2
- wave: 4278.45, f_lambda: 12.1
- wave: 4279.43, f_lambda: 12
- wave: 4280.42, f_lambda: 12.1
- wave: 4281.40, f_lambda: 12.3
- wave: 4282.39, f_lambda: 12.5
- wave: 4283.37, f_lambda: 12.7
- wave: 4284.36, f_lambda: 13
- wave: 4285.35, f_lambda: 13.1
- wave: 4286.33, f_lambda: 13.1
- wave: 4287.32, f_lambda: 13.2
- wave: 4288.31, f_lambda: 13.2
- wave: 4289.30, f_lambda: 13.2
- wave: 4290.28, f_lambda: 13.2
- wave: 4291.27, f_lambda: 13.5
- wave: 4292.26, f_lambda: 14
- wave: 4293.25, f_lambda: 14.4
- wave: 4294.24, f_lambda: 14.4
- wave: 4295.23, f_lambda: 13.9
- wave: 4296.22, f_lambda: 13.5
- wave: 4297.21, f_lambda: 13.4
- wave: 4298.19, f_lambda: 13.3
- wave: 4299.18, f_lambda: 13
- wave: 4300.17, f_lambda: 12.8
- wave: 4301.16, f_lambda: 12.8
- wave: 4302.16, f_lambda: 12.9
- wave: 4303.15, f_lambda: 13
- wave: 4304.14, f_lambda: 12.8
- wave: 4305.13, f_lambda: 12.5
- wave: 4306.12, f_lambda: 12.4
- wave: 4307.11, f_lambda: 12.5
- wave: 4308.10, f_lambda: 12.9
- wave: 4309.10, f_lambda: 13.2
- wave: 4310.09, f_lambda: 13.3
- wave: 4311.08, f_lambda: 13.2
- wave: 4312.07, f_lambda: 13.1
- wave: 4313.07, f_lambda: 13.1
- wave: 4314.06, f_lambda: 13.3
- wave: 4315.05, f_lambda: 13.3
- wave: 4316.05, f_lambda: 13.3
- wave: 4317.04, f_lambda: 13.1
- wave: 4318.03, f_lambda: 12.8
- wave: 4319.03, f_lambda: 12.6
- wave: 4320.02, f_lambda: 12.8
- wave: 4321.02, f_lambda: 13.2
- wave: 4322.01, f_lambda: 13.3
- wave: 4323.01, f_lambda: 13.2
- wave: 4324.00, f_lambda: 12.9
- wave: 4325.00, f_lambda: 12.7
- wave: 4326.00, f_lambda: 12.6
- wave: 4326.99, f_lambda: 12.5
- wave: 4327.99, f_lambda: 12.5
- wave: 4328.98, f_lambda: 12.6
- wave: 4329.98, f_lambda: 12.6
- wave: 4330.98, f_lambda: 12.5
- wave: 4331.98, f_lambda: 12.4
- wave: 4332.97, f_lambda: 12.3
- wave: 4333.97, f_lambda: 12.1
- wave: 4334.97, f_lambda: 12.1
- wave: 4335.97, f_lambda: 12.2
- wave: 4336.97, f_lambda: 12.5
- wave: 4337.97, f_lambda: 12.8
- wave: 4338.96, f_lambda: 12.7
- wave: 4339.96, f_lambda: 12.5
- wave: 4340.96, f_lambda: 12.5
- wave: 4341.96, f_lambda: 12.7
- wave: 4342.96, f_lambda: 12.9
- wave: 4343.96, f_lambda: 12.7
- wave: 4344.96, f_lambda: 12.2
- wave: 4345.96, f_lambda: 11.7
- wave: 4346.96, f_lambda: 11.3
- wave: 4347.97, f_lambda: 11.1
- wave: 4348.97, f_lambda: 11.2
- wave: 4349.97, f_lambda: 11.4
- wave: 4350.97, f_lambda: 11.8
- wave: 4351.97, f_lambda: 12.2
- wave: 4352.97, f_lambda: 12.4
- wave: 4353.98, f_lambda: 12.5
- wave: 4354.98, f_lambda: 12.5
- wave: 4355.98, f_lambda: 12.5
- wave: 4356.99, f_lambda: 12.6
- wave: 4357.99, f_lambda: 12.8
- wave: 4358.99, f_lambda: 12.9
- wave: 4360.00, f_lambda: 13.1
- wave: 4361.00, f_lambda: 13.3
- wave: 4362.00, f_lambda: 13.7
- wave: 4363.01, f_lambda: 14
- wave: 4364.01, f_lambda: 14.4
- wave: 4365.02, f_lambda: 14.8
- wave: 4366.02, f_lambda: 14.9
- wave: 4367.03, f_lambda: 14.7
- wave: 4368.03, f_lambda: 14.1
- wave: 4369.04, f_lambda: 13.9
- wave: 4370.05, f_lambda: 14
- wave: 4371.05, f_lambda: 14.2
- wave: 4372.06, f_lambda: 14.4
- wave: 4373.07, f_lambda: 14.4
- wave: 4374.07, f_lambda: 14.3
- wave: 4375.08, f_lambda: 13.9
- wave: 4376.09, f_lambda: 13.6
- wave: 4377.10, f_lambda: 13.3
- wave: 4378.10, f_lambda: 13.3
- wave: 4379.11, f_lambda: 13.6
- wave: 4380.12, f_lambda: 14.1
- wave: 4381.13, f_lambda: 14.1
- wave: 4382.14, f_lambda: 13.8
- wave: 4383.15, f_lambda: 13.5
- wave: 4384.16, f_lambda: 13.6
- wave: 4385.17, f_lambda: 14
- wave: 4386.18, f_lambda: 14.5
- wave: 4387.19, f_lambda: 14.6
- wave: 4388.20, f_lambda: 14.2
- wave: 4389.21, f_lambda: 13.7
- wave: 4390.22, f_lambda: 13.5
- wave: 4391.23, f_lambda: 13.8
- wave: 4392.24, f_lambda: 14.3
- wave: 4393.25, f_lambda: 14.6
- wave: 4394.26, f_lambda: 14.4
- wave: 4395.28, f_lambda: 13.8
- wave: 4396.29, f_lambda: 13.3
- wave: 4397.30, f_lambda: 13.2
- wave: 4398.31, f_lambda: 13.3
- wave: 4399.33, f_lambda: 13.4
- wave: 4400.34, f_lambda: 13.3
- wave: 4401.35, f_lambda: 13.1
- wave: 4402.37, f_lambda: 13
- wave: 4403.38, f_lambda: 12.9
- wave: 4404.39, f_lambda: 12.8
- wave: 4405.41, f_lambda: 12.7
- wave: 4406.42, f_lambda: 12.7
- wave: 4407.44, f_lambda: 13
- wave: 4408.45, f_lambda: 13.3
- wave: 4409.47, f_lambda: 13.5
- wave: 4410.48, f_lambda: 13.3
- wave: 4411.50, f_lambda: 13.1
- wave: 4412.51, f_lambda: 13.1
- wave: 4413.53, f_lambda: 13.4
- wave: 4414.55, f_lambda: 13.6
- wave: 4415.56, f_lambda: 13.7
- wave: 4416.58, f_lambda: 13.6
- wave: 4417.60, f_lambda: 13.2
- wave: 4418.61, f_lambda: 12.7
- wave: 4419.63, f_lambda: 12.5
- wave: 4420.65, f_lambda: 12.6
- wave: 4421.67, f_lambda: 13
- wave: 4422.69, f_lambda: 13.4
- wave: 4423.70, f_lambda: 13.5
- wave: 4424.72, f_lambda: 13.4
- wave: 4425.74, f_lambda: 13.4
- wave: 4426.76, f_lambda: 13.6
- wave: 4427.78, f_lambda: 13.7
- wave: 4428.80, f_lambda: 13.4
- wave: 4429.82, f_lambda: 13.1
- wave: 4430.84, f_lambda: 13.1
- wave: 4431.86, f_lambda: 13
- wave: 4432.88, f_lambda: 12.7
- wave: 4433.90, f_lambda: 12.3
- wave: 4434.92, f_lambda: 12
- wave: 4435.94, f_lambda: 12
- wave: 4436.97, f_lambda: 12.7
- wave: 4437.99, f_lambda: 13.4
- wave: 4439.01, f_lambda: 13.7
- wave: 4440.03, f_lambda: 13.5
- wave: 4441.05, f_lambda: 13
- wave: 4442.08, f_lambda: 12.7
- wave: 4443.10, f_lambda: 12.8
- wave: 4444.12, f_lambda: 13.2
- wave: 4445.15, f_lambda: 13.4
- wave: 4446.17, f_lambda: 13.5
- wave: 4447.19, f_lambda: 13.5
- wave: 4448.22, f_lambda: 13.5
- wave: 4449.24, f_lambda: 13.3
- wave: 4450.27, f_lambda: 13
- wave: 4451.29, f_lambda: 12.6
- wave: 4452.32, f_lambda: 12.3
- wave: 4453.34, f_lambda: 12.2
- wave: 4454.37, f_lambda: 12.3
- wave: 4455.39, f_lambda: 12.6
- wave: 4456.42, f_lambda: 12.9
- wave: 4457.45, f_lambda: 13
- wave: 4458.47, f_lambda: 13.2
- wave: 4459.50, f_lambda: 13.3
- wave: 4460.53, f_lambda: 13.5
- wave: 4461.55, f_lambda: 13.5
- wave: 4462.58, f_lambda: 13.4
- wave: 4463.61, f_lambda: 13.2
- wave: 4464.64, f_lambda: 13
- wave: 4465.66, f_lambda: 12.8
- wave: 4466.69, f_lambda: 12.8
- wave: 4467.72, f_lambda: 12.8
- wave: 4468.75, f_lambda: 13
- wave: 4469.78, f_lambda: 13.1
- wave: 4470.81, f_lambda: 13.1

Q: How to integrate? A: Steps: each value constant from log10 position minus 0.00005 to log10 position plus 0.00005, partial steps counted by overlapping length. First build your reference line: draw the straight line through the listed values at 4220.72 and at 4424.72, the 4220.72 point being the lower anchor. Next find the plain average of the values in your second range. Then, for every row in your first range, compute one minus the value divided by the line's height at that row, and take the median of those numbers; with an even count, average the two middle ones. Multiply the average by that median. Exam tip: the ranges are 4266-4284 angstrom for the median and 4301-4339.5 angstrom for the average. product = -0.03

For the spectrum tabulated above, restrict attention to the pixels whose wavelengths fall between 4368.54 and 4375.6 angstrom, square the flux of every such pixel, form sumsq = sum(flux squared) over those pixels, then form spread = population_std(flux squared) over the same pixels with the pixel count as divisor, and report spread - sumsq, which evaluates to -1397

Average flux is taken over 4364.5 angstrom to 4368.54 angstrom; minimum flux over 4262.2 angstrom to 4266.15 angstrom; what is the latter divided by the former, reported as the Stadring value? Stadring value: 0.83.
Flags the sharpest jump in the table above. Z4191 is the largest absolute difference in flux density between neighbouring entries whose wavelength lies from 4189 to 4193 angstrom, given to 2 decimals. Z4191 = 0.30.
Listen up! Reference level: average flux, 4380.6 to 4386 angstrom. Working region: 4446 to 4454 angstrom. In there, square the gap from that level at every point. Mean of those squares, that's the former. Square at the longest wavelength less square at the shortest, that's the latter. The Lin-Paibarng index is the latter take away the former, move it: 1.5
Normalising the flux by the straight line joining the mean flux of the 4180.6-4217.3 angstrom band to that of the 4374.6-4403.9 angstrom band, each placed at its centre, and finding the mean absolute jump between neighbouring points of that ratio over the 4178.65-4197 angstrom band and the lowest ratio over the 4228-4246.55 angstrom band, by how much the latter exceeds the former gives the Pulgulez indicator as 0.911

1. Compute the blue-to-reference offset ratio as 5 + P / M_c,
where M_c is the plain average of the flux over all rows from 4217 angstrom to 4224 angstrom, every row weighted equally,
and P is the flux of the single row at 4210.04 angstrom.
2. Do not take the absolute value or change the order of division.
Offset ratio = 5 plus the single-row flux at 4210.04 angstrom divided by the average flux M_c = 6.07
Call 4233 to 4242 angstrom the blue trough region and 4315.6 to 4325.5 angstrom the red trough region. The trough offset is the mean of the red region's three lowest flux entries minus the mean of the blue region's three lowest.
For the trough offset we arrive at 0.2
